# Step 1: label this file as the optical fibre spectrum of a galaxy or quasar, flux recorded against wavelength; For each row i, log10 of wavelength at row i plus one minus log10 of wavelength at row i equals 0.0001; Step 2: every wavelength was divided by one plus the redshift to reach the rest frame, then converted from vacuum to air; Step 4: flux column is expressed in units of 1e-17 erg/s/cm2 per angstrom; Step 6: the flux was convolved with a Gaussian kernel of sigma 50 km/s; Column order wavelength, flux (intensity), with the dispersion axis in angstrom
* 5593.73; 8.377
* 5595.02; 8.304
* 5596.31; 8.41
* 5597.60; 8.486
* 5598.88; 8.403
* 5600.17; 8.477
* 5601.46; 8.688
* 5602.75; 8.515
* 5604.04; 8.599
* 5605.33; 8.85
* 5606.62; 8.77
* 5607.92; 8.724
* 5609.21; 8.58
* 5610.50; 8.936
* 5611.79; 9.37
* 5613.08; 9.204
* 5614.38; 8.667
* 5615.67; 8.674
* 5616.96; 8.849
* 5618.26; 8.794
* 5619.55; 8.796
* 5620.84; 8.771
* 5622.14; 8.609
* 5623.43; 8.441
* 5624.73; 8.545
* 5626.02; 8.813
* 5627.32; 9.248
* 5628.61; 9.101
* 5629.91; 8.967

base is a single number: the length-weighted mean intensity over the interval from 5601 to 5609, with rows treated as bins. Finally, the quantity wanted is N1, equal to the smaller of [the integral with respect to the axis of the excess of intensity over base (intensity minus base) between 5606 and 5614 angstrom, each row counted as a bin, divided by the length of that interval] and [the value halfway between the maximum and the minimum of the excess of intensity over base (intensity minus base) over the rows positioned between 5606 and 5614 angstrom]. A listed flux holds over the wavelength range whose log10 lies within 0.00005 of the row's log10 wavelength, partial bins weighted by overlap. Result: 0.24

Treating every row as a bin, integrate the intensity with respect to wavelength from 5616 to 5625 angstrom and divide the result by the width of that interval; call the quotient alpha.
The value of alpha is 8.69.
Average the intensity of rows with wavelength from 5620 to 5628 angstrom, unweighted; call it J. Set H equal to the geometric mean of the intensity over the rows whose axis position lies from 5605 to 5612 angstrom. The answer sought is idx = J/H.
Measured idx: 0.99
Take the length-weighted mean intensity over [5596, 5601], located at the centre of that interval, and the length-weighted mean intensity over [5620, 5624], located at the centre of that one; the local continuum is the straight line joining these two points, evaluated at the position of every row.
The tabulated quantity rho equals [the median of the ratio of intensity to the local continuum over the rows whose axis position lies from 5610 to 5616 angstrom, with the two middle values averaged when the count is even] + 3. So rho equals 4.05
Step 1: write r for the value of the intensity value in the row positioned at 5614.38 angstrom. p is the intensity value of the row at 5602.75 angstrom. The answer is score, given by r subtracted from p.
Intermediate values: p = 8.515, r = 8.667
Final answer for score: -0.2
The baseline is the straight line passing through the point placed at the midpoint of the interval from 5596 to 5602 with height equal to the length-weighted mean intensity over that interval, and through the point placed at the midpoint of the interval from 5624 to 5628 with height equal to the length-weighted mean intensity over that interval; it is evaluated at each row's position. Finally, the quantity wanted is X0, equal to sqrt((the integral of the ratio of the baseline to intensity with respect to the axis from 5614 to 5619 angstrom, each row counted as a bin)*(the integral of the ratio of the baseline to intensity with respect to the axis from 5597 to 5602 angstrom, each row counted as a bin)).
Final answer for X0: 5.00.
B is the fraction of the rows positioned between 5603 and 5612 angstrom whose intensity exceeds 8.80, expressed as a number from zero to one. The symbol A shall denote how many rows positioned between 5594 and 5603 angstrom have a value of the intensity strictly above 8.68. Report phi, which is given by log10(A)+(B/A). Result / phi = 0.43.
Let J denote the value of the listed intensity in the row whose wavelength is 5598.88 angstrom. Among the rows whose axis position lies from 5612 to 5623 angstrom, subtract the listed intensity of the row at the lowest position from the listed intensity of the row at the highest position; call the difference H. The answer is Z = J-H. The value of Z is 9.0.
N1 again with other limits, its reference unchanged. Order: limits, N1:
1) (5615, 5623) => 0.05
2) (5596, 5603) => -0.18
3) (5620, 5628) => 0.06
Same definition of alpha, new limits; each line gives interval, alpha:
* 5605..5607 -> 8.81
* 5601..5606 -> 8.67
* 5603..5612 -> 8.79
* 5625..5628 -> 8.99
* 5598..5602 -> 8.53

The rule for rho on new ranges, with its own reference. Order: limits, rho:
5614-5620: 4.02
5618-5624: 4.02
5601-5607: 4.02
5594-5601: 4.00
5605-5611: 4.03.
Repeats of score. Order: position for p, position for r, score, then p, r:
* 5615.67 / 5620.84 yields -0.1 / 8.674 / 8.771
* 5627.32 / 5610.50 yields 0.3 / 9.248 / 8.936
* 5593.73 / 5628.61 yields -0.7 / 8.377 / 9.101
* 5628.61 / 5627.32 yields -0.1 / 9.101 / 9.248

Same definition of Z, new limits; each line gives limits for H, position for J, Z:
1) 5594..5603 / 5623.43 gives 8.2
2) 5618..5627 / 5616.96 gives 8.8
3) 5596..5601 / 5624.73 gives 8.5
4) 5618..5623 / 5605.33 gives 9.0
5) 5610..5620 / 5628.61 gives 9.2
